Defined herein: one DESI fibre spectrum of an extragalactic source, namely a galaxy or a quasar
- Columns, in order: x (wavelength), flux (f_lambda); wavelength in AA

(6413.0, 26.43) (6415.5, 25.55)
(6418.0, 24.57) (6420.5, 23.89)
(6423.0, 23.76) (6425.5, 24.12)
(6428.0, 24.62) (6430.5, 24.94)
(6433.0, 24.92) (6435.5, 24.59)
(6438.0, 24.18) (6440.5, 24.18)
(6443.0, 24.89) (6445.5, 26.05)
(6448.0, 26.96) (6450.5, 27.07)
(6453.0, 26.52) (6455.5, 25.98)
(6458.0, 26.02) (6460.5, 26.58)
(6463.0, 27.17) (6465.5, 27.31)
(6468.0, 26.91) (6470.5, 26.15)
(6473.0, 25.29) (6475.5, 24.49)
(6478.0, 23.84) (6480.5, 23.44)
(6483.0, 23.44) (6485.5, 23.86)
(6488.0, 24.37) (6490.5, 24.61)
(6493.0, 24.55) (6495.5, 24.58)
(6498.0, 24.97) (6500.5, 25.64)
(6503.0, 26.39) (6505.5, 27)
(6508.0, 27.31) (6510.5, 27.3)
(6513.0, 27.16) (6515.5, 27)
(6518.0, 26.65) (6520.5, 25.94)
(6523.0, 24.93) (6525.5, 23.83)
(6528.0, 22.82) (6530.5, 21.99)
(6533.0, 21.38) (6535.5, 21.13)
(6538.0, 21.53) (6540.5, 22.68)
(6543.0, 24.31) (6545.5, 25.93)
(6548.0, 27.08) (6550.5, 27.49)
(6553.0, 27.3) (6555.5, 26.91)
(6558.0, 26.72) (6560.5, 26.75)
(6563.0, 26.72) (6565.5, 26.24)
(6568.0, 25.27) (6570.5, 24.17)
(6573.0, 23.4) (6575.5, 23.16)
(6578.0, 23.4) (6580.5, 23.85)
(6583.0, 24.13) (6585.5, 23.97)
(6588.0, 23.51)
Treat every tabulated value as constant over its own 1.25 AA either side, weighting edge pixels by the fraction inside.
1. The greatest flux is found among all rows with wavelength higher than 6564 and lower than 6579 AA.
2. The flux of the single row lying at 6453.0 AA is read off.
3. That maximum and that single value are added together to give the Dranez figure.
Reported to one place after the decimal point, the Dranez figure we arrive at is 52.8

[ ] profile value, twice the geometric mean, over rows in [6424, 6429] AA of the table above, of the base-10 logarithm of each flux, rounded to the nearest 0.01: 2.77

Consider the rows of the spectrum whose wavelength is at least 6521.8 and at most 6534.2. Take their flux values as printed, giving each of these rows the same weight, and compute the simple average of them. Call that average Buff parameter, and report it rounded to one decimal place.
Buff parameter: 23.0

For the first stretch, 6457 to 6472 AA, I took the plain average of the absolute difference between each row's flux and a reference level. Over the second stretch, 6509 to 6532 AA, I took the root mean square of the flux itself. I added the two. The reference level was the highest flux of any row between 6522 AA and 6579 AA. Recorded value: 26.2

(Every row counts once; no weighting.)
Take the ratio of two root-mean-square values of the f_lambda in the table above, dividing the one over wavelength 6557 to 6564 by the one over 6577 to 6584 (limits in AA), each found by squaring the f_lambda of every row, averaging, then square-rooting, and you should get 1.12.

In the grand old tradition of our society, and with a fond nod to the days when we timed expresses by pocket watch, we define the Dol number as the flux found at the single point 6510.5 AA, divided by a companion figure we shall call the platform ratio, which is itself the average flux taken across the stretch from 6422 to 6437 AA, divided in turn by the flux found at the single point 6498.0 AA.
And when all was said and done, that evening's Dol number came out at 28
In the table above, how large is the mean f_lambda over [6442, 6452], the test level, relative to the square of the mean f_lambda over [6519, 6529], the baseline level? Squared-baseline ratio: 0.044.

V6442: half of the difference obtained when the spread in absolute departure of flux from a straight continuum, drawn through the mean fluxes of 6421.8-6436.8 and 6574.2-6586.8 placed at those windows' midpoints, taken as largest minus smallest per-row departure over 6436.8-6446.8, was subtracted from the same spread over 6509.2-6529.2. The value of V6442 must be 0.8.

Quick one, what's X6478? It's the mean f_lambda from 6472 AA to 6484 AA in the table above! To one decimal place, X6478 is 24.1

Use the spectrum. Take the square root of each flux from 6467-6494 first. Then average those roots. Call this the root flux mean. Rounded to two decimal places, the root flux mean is 4.96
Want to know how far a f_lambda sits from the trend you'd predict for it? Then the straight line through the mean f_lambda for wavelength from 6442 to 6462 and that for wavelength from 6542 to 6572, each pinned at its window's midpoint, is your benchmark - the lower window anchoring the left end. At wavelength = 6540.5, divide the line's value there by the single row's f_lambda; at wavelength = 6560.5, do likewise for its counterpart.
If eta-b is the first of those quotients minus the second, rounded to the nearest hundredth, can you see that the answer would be 0.18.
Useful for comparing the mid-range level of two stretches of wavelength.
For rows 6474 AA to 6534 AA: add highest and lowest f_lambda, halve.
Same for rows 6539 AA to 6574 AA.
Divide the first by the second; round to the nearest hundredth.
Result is 0.97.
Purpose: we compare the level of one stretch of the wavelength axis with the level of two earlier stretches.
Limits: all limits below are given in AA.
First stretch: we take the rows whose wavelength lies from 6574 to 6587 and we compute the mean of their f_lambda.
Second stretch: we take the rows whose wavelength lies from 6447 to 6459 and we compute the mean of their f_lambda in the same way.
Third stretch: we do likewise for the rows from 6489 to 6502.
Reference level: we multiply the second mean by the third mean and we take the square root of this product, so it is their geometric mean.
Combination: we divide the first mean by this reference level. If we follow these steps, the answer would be 0.92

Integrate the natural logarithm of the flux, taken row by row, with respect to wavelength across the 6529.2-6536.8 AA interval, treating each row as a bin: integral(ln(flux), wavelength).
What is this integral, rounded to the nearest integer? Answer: 23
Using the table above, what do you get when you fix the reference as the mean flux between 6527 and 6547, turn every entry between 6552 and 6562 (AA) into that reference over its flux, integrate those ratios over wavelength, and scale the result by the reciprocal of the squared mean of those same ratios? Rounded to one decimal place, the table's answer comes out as 11.8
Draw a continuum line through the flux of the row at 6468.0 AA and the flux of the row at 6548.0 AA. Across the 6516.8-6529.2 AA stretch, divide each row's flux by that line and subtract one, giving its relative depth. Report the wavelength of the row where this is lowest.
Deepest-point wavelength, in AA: 6528.0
